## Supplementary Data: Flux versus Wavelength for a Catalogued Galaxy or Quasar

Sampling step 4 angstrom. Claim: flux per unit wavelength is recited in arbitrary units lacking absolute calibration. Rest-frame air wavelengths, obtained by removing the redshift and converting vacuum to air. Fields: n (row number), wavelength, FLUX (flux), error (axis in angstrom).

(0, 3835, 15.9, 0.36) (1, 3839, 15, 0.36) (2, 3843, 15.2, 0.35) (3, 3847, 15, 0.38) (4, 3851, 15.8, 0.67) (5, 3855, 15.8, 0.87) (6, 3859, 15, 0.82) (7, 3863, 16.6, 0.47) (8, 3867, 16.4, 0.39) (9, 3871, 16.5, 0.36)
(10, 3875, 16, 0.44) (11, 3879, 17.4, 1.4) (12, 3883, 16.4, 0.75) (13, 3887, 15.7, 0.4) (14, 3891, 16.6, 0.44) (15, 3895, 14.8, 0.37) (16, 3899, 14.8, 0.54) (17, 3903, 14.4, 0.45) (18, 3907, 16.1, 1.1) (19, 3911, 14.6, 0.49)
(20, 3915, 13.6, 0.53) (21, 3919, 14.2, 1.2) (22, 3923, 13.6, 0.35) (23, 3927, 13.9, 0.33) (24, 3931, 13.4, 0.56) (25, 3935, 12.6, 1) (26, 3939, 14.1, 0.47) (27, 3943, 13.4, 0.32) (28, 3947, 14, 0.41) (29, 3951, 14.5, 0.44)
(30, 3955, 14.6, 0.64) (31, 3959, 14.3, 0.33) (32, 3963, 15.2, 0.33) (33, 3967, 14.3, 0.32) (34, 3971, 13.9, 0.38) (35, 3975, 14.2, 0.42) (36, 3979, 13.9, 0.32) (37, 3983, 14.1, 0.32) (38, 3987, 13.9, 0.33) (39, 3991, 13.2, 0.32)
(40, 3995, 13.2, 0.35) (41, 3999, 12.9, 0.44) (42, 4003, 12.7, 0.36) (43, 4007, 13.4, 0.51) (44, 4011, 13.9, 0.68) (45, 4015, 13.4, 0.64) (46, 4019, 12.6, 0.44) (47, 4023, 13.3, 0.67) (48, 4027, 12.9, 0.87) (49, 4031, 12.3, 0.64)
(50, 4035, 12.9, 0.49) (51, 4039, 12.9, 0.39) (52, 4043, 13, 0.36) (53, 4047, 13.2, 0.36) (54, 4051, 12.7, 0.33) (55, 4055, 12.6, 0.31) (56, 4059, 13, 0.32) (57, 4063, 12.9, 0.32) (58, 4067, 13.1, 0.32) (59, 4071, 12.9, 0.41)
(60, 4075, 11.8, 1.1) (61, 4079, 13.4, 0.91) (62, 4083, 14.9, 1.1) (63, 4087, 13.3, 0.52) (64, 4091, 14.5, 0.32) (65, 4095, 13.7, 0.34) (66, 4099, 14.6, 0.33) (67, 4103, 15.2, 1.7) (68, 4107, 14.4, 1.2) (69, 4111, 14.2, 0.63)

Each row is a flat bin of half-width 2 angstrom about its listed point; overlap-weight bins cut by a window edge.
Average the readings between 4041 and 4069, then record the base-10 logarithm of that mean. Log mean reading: 1.11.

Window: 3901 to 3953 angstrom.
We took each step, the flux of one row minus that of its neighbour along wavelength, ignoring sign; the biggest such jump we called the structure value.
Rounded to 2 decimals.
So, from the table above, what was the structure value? 1.70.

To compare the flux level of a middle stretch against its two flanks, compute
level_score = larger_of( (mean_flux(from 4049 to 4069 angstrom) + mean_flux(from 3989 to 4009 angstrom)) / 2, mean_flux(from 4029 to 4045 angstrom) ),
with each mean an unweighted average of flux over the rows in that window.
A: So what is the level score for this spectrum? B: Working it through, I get 13.0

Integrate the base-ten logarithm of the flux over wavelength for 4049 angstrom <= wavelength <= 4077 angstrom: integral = 30.9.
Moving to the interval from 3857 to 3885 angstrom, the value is 34.0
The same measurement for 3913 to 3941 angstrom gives 31.8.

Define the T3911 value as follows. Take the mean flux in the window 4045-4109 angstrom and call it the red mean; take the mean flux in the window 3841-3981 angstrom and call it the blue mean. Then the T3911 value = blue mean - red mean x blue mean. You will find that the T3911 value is -186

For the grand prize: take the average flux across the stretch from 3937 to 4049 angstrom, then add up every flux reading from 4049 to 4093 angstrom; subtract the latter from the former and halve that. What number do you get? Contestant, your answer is -66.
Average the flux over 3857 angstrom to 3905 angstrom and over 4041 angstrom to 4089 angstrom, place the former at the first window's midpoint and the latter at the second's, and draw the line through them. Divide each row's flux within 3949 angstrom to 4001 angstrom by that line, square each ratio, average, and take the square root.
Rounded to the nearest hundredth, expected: 0.97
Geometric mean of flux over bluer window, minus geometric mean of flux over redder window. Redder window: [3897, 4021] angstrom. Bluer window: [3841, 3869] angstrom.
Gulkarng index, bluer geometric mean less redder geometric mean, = 1.8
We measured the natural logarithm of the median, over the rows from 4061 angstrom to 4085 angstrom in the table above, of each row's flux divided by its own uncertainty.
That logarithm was 3.14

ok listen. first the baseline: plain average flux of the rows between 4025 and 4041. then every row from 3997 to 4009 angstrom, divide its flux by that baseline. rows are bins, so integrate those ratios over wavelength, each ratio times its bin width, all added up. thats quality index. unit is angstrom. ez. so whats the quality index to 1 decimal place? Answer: 12.2 angstrom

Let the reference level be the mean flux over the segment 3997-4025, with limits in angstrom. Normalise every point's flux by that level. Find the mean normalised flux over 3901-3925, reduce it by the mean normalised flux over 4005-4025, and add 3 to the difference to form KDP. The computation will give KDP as 3.08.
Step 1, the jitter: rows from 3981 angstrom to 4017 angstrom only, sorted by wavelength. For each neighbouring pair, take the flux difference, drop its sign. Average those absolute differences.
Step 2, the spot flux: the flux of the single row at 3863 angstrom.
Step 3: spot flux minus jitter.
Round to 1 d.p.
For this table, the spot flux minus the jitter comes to 16.2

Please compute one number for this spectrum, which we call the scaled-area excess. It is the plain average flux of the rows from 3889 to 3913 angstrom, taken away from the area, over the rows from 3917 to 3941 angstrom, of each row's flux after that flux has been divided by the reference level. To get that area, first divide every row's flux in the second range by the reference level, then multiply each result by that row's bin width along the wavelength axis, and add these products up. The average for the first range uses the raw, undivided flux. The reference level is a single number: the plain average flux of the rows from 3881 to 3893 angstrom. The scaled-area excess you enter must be 4.9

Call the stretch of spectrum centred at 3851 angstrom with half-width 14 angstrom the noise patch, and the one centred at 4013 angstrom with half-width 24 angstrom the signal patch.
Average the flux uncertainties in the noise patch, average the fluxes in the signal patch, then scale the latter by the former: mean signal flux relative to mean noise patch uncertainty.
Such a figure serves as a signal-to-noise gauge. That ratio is 23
